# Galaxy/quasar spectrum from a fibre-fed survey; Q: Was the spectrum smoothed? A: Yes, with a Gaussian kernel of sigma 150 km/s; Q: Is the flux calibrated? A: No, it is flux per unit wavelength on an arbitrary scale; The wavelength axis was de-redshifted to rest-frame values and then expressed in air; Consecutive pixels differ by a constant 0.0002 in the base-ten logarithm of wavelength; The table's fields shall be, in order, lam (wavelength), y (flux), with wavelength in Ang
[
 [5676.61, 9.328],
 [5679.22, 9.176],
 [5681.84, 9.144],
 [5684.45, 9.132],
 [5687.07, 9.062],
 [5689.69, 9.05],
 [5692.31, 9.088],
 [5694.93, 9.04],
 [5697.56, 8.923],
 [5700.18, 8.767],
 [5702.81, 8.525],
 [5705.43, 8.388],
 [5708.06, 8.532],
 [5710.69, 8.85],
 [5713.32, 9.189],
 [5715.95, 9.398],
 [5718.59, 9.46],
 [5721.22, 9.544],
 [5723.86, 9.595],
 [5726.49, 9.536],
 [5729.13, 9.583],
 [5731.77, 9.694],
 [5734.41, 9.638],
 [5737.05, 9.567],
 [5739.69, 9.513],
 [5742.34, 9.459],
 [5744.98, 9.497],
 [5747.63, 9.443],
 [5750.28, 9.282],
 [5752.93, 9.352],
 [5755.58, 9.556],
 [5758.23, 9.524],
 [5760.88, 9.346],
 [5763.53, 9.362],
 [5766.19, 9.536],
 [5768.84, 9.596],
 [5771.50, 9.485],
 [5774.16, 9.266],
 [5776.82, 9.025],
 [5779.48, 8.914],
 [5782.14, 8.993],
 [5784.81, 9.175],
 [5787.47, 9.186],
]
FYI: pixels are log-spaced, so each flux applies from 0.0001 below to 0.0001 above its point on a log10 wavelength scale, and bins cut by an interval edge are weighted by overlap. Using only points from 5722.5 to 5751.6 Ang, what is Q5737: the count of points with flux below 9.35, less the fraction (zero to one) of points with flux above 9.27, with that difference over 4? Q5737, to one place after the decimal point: 0.0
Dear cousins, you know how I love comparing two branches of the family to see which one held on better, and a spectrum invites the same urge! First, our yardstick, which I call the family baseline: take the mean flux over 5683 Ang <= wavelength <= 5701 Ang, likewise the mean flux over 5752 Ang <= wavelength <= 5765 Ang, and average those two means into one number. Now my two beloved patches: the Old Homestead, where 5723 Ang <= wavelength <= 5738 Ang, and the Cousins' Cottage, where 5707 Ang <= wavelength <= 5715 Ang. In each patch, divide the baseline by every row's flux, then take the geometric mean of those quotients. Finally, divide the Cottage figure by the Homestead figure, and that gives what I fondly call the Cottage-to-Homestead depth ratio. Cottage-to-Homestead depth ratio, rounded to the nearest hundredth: 1.08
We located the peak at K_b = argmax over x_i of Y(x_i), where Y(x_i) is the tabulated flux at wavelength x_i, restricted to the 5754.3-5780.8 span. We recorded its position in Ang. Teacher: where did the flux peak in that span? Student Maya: 5768.84 Ang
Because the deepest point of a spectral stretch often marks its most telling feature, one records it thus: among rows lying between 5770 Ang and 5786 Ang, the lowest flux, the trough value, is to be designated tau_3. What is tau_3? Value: 8.914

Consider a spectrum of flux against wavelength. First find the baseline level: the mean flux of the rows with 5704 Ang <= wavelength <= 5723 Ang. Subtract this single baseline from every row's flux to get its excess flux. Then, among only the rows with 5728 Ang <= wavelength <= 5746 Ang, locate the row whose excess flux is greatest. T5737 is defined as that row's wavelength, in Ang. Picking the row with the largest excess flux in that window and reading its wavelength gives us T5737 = 5731.77 Ang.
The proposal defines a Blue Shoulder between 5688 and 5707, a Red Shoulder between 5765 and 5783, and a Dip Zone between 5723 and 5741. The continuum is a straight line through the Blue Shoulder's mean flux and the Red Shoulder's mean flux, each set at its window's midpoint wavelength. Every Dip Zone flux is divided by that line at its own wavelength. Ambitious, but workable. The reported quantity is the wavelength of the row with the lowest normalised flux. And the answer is 5739.69 Ang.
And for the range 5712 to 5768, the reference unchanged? 5750.28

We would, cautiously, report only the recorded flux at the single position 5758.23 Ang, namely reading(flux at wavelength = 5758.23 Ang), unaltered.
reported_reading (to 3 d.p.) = 9.524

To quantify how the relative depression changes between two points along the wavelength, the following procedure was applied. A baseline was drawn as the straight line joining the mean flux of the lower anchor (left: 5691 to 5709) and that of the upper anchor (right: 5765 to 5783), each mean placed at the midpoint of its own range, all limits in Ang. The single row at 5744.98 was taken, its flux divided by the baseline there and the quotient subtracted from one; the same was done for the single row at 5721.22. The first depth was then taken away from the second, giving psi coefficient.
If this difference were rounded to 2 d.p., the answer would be -0.02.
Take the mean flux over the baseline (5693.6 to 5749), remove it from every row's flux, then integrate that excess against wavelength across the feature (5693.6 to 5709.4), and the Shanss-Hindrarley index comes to -9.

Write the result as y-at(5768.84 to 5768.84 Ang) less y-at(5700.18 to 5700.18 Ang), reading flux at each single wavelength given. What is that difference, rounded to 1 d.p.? 0.8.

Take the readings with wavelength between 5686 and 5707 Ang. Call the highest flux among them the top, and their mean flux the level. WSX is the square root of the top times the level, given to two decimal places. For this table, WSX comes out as 8.97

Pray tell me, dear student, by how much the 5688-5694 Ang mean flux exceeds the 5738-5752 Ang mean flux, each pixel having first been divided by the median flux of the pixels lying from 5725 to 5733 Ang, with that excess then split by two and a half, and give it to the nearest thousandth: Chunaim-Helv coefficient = -0.015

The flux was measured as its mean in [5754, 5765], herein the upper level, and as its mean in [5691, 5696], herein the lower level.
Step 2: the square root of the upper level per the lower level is 1.02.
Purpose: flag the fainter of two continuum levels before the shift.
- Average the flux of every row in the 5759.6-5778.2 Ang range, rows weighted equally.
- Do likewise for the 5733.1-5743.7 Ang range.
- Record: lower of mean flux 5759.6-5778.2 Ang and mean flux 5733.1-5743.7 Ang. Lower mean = 9.4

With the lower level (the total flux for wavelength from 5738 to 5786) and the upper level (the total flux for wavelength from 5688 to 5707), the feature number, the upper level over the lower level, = 0.4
